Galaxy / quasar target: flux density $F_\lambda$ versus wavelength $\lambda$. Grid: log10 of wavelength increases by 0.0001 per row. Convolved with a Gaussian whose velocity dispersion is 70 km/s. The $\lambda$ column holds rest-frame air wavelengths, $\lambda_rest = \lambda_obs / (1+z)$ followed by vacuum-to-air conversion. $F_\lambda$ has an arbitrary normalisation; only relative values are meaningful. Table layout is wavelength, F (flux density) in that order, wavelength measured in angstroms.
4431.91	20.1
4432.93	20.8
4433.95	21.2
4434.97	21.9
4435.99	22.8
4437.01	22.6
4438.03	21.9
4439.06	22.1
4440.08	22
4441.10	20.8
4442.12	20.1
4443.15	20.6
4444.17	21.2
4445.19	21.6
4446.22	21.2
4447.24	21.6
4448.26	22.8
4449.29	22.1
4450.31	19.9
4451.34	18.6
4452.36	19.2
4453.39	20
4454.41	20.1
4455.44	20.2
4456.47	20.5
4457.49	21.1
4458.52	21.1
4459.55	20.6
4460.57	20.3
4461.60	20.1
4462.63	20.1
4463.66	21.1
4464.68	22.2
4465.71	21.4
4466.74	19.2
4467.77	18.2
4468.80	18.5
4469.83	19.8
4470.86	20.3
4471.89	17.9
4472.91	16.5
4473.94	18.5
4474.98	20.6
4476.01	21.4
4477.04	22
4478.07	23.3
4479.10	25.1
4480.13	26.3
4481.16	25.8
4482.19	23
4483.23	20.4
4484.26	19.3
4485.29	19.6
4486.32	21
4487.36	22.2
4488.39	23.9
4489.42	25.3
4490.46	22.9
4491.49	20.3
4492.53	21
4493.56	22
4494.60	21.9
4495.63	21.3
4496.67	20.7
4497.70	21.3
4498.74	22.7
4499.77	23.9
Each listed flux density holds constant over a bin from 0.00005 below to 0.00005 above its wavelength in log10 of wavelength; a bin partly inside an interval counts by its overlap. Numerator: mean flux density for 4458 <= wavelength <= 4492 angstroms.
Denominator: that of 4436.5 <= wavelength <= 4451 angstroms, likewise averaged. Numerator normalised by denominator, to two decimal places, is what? 0.99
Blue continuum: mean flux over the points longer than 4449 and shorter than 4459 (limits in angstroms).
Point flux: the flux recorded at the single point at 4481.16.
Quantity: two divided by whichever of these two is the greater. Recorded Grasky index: 0.0775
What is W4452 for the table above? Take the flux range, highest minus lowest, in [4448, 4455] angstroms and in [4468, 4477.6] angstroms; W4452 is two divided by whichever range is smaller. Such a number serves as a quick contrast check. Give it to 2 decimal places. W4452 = 0.48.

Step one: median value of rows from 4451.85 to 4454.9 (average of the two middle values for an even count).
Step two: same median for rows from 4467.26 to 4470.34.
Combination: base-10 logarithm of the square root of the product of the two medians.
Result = 1.28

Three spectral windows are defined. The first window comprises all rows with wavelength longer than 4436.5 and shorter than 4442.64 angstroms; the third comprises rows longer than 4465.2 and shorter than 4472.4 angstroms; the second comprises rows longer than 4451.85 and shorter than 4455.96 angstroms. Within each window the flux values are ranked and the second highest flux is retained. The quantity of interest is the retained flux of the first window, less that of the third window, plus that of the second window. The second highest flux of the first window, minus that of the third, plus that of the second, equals 22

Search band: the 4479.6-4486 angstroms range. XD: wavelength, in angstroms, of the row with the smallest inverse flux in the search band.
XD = 4480.13 angstroms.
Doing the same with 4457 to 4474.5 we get 4464.68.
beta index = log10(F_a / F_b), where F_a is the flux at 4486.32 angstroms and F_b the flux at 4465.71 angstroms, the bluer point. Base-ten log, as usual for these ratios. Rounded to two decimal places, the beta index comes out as -0.01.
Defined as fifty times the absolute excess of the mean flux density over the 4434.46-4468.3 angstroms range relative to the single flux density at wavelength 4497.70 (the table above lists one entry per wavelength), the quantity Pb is 21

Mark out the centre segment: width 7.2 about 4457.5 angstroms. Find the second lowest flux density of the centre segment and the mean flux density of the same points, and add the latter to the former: 40.8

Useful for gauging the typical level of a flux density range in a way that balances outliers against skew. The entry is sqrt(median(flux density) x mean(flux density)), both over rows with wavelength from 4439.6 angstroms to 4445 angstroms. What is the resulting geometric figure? 20.9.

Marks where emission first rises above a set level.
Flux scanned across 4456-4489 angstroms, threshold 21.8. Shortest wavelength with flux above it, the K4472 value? 4464.68 angstroms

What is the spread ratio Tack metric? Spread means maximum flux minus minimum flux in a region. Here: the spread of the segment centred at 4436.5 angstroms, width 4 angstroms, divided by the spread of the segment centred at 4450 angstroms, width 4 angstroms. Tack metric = 0.21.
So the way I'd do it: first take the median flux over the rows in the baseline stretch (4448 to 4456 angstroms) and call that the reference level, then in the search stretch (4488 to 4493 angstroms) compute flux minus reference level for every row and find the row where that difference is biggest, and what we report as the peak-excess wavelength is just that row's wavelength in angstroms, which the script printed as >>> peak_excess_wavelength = 4489.42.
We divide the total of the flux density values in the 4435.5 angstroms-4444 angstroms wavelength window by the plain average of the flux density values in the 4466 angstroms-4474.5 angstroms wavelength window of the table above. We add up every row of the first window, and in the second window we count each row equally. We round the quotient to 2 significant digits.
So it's 9.3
